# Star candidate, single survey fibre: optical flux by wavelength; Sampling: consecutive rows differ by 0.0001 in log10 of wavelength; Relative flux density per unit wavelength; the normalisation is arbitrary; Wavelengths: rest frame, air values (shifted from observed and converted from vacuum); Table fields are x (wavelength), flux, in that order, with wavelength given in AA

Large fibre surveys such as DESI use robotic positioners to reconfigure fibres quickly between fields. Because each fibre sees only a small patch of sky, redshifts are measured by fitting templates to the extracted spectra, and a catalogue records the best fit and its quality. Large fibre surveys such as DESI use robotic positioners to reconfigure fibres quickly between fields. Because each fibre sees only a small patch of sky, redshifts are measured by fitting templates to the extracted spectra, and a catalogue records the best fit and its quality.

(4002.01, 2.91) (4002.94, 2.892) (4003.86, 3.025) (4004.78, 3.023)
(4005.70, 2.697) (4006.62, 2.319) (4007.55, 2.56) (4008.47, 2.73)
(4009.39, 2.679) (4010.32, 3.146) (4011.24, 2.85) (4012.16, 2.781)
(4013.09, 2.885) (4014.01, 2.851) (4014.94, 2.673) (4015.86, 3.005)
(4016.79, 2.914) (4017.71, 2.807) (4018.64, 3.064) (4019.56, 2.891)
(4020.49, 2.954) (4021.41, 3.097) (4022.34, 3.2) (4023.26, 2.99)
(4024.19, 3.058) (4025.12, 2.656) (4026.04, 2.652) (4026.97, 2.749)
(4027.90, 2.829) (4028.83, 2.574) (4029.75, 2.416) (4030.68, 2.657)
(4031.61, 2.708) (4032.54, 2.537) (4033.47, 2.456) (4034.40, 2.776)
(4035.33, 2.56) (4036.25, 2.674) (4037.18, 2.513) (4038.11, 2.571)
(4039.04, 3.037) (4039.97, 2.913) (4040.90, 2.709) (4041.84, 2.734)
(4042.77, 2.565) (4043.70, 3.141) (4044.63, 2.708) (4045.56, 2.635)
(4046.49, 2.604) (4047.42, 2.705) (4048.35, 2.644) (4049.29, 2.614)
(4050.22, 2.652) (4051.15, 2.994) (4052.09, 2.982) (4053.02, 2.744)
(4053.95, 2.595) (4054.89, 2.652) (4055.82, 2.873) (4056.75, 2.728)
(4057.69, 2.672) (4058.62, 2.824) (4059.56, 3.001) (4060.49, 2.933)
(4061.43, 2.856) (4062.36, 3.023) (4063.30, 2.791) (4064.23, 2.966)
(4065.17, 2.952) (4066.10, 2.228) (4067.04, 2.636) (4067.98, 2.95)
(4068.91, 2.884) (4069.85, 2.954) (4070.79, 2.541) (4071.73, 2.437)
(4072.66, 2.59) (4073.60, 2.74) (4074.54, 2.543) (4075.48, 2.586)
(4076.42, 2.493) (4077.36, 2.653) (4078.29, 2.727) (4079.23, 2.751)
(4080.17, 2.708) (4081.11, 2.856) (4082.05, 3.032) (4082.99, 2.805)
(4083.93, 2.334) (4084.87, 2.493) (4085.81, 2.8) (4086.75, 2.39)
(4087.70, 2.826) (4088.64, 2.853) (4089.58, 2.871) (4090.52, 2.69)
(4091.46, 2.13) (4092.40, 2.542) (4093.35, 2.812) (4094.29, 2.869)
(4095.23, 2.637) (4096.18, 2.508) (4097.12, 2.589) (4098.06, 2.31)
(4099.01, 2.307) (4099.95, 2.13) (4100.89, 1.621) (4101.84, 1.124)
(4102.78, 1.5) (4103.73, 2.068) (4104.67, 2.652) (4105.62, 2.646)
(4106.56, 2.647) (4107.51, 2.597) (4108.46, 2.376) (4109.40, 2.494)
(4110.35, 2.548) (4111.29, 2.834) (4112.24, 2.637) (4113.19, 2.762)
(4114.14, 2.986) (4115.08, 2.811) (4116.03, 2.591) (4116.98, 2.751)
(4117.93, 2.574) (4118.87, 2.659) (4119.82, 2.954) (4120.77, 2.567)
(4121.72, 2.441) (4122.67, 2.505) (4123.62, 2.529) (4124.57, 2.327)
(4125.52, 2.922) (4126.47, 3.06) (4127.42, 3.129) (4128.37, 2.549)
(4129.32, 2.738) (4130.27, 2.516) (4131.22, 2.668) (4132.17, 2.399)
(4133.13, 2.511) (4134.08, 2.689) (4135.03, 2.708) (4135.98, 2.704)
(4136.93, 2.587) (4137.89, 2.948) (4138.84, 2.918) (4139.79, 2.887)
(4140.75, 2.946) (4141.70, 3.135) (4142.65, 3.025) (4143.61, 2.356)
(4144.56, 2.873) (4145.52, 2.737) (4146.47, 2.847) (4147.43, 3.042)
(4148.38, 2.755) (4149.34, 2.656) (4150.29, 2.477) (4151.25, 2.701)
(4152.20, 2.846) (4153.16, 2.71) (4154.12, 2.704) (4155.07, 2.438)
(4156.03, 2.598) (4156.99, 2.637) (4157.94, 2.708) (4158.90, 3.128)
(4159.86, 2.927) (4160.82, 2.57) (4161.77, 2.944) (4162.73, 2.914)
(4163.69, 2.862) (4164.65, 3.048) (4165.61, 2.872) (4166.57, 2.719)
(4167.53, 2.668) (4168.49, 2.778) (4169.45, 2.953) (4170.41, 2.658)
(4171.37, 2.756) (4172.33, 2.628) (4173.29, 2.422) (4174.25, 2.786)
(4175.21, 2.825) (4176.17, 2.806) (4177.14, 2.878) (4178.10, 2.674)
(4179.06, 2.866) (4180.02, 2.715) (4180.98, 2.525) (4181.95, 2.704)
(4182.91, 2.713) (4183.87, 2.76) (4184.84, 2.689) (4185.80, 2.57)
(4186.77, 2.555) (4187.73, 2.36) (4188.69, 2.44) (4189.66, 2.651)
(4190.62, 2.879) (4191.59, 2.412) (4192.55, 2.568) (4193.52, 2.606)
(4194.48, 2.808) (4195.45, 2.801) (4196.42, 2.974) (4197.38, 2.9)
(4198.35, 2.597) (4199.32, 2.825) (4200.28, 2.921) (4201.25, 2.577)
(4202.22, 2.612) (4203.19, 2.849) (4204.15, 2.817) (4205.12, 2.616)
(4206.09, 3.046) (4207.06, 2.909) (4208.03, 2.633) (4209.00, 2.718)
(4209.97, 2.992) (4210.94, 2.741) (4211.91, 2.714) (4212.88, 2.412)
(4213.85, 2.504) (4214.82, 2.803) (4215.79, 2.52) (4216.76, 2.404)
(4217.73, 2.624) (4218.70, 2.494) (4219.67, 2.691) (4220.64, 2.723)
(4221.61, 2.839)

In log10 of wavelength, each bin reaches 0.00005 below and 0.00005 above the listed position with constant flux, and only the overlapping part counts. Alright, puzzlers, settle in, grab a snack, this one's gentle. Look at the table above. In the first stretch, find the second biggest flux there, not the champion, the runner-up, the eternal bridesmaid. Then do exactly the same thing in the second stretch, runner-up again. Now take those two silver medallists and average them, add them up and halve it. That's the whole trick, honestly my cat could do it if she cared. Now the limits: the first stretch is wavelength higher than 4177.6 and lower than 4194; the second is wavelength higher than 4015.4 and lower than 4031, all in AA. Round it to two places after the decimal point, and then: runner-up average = 2.98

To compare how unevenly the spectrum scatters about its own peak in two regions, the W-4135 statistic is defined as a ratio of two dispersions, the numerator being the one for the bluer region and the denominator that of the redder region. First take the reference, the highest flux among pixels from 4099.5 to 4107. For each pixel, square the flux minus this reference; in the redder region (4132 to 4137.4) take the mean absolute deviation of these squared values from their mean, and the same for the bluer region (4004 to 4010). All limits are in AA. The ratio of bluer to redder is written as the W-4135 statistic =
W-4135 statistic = 3.1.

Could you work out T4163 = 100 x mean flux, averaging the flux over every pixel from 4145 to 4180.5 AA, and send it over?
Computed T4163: 276.4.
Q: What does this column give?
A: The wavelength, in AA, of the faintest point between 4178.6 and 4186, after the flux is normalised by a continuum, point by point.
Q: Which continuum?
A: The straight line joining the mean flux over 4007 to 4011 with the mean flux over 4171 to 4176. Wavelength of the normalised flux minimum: 4180.98 AA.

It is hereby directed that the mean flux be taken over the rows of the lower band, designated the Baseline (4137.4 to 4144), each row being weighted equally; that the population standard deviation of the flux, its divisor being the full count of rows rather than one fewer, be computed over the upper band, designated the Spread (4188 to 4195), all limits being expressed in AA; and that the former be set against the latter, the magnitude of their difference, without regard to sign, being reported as 2.73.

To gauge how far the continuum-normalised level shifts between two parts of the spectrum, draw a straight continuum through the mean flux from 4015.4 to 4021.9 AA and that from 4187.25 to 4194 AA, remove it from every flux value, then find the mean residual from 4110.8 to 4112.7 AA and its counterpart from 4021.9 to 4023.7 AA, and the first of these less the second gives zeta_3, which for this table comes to -0.15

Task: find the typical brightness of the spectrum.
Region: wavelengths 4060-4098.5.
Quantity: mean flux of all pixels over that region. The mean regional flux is 2.69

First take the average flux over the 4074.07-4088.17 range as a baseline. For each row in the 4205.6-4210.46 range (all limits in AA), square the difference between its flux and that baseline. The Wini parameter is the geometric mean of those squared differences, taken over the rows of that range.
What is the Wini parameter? 0.019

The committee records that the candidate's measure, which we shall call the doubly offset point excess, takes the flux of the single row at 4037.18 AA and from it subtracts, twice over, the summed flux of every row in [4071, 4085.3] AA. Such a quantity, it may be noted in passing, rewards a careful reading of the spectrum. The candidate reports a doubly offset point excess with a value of -77.0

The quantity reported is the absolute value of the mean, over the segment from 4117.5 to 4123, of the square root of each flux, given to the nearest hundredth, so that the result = 1.62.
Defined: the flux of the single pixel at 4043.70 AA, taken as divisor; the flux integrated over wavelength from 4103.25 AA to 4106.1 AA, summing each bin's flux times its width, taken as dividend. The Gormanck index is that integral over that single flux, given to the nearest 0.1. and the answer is 2.2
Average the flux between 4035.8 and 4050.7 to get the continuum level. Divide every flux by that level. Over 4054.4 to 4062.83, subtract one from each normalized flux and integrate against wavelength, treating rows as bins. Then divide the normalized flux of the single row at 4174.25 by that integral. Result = 3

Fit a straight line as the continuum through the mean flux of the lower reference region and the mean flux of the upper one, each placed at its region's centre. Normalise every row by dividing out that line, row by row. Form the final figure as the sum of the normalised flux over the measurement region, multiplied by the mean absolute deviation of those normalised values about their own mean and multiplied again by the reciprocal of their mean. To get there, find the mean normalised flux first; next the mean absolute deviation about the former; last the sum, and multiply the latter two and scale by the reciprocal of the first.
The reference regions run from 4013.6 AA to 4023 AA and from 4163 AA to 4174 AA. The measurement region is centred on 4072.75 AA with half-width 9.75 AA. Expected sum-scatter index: 1.2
